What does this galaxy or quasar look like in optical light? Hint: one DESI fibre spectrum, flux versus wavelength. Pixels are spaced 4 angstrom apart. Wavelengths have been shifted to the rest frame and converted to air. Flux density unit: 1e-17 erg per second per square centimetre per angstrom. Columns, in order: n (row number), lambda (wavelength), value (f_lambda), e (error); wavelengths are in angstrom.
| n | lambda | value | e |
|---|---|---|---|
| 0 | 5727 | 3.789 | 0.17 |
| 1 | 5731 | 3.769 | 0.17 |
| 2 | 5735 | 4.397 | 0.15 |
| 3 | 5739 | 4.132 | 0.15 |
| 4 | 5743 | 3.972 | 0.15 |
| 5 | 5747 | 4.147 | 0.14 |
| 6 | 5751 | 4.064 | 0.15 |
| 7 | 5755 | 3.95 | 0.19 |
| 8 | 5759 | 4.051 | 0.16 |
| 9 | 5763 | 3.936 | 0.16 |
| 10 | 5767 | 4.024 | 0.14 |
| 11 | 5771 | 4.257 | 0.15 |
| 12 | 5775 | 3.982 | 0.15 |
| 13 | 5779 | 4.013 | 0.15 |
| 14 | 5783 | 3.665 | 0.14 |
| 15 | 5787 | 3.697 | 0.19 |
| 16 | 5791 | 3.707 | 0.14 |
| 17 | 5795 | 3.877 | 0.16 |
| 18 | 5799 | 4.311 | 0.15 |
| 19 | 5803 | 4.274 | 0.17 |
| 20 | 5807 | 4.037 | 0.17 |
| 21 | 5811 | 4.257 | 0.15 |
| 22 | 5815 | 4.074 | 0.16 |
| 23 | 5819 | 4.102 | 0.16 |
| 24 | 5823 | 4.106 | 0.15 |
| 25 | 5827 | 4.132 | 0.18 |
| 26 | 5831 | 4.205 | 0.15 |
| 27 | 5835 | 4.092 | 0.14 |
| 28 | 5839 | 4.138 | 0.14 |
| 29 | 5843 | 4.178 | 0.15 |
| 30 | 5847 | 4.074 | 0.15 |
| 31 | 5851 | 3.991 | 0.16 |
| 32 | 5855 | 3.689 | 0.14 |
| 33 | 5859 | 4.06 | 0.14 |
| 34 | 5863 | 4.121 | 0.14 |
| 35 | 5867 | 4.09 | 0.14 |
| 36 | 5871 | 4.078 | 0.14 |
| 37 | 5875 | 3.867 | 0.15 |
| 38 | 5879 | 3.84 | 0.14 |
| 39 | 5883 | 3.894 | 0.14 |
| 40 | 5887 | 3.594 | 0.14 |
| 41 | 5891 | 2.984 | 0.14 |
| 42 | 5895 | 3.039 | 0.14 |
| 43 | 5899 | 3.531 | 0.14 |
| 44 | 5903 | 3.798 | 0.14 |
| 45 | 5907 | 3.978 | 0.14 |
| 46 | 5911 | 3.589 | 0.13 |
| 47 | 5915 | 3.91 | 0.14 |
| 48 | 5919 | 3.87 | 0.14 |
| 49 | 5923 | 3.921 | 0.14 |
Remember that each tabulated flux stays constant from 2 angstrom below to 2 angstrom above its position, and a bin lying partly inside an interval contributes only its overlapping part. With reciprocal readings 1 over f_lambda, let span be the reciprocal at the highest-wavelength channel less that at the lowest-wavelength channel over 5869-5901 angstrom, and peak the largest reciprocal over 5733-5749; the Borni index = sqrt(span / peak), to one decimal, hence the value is 0.4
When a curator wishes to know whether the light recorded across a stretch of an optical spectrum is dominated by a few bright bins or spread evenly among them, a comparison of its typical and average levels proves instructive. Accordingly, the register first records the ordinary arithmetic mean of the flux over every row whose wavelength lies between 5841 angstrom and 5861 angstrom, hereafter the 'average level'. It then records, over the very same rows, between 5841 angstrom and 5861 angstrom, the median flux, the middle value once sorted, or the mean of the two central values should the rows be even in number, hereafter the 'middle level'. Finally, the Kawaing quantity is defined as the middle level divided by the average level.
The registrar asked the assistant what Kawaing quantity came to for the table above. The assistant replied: 1.02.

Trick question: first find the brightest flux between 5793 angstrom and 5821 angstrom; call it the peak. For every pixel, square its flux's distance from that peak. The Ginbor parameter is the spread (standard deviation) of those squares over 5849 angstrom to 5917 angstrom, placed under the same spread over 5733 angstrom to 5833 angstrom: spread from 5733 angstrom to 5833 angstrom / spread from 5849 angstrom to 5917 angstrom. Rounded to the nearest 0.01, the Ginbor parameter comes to 0.23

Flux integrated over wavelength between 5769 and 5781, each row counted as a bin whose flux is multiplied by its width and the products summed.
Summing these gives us 49.0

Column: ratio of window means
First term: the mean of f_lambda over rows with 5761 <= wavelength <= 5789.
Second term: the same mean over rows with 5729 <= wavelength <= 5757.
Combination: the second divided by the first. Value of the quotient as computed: 1.03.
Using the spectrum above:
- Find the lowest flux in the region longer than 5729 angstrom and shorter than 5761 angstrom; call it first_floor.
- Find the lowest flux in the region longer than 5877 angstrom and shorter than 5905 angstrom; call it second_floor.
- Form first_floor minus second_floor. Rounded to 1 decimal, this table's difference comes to 0.8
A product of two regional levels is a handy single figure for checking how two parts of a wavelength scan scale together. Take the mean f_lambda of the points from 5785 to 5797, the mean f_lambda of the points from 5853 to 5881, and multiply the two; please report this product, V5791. 14.9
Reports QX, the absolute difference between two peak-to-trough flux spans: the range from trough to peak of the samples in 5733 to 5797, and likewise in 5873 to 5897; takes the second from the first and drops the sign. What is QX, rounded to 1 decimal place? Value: 0.2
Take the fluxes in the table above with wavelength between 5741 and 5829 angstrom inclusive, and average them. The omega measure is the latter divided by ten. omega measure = 0.403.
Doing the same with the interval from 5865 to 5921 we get 0.372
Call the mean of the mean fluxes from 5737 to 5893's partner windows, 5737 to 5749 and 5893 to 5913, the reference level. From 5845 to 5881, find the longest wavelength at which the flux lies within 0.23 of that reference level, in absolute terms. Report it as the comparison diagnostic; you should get 5879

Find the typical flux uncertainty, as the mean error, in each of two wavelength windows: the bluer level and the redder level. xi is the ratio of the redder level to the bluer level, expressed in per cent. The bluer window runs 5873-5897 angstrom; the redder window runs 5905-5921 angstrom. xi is 97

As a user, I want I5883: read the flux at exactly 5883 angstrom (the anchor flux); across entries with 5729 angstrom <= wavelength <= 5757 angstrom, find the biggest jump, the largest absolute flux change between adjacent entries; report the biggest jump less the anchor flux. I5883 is -3.27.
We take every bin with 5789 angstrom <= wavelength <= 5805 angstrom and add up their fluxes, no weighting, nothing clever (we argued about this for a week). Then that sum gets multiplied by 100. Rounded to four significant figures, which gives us 1617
